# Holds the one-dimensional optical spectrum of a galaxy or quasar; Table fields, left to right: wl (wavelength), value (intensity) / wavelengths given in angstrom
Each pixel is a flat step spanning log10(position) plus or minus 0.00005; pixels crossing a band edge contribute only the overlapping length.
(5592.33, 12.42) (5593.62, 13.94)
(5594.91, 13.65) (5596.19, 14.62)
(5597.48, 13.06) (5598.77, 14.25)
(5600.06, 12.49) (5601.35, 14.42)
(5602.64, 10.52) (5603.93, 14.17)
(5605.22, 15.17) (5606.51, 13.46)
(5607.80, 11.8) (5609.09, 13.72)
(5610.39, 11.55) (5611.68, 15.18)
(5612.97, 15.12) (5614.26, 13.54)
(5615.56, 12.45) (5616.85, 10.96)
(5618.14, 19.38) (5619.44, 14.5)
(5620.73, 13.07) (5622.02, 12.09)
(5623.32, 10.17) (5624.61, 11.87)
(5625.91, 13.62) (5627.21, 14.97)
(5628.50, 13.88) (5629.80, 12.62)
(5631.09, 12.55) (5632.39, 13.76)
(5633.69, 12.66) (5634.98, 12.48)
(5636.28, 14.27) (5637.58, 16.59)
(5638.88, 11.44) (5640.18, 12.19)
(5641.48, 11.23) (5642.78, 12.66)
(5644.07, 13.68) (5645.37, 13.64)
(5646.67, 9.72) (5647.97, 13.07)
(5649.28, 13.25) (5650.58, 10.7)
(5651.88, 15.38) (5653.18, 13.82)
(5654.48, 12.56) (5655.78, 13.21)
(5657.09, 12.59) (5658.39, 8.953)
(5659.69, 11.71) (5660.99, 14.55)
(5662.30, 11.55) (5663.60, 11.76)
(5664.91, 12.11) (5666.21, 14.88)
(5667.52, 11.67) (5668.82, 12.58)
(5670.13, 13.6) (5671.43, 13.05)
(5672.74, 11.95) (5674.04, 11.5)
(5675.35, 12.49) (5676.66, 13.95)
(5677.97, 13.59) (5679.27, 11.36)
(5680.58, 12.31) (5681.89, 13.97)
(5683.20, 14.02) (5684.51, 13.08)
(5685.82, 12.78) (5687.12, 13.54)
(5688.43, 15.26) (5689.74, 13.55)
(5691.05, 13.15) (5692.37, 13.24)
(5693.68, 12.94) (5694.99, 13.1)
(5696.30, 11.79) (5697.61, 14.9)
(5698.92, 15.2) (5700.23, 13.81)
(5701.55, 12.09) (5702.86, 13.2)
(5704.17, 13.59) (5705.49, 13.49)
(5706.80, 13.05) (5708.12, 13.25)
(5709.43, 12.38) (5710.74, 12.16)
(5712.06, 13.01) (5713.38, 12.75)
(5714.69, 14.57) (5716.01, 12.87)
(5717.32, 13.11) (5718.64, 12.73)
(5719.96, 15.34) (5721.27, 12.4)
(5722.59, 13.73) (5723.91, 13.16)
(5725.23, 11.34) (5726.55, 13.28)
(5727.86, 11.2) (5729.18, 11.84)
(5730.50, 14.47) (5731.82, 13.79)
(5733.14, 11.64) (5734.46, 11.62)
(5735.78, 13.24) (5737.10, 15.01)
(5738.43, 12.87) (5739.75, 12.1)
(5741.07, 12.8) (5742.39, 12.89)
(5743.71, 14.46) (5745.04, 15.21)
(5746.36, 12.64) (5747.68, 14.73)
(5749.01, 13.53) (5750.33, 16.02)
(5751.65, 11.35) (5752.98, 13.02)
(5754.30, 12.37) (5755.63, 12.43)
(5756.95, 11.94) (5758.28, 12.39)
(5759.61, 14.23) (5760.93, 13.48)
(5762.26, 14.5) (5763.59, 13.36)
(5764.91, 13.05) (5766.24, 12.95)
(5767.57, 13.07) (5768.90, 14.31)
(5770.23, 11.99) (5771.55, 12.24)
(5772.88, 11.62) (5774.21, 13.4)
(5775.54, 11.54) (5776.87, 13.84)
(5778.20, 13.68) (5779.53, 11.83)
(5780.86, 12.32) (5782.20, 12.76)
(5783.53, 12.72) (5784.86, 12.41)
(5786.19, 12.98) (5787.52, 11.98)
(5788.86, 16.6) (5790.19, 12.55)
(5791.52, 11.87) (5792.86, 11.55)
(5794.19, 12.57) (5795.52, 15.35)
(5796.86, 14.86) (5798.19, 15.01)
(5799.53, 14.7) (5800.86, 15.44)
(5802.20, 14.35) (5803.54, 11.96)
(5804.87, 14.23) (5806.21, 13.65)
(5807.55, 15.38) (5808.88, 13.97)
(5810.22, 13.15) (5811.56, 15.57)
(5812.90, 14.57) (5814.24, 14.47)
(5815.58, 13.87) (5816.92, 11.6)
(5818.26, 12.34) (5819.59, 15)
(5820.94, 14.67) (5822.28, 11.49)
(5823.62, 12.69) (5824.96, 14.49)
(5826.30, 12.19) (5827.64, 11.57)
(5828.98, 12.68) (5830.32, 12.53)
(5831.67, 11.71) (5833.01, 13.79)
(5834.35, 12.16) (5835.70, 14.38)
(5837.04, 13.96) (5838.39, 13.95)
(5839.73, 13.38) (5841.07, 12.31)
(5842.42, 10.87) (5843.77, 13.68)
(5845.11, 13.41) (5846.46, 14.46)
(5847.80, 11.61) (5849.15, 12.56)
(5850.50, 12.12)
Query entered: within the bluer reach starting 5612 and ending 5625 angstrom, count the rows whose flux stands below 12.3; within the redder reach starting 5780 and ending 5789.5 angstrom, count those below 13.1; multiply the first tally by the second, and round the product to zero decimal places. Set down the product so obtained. 24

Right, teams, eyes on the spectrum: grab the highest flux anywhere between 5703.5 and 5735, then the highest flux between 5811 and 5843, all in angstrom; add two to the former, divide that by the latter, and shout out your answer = 1.11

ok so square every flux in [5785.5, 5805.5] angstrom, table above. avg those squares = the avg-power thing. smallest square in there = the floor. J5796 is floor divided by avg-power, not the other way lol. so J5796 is 0.70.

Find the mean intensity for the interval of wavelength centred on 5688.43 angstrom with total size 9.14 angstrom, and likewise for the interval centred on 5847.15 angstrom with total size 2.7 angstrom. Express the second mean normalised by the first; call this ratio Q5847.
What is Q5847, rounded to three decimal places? 0.965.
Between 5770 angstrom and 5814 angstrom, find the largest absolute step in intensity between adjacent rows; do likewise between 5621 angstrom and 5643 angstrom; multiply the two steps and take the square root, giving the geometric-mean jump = 4.9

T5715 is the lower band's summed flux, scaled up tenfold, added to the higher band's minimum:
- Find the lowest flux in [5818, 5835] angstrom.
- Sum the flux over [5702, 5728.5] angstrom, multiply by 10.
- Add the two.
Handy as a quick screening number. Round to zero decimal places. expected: 2618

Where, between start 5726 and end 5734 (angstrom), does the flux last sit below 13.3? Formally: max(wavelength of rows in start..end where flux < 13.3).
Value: 5733.14 angstrom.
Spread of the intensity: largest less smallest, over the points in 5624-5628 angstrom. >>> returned 3.1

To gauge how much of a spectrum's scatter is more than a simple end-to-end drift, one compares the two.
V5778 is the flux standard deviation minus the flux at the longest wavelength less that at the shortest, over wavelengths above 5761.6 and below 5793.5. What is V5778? 4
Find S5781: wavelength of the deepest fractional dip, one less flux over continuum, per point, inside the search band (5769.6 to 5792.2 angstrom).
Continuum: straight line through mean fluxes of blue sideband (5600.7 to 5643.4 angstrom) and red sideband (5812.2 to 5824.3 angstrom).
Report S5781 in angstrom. 5775.54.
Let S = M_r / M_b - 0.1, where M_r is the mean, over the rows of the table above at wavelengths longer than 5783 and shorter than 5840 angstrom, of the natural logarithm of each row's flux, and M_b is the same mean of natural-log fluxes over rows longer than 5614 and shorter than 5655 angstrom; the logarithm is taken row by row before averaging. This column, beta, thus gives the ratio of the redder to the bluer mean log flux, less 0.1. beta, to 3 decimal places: 0.914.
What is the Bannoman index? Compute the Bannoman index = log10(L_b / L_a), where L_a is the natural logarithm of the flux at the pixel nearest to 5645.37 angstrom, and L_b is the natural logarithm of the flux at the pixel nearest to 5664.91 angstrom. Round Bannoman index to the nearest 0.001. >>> -0.020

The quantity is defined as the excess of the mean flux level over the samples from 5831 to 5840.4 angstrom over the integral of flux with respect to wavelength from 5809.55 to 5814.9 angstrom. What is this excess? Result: -64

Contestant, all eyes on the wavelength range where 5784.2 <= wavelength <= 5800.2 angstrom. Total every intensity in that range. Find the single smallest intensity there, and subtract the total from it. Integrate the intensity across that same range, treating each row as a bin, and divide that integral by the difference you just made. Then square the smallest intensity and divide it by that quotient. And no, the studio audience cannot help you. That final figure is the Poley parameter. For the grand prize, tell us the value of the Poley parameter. -92.9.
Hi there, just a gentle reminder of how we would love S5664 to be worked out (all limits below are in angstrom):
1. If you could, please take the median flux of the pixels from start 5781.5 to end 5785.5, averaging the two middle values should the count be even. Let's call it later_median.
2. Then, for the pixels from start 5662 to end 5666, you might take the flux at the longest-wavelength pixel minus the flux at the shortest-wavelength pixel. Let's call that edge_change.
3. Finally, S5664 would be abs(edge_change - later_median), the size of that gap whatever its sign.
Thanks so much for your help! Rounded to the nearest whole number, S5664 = 12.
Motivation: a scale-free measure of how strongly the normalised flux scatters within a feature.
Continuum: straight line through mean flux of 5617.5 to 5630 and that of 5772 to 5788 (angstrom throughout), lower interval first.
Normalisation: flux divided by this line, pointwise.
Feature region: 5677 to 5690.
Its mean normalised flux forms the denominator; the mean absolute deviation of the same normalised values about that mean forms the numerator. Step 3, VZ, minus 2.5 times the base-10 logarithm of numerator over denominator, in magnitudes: 3.1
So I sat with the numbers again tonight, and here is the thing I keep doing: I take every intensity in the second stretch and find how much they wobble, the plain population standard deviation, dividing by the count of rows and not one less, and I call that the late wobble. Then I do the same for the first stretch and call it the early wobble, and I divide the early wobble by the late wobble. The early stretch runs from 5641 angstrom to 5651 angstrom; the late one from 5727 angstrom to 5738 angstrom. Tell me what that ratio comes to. 1.02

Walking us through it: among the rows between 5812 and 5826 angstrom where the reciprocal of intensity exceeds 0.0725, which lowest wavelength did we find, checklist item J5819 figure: 5816.92 angstrom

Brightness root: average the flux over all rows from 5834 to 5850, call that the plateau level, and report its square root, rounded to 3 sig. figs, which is 3.61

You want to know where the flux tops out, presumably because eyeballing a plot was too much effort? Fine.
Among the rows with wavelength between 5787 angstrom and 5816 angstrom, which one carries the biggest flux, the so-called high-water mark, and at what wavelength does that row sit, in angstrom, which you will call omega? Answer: 5788.86 angstrom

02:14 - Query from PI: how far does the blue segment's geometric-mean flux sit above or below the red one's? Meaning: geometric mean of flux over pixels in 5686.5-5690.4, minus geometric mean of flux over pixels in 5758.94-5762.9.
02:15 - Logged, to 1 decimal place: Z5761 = 0.0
